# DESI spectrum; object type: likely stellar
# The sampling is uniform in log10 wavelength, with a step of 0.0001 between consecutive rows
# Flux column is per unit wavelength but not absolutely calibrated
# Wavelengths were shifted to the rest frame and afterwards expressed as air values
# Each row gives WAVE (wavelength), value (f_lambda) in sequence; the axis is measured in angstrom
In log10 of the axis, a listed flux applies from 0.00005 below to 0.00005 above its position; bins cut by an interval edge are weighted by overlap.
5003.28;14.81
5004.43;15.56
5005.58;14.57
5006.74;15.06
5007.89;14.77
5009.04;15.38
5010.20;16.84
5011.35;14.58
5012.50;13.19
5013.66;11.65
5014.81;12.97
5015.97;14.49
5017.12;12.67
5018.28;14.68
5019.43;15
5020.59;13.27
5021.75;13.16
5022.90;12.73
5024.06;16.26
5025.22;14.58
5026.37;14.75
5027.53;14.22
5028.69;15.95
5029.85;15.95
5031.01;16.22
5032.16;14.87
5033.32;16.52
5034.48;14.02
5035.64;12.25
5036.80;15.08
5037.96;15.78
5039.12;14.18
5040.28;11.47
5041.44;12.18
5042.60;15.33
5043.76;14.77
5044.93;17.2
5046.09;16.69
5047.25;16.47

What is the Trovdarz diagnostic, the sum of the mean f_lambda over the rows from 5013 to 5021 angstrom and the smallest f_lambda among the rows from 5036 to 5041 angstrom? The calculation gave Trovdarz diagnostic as 25.0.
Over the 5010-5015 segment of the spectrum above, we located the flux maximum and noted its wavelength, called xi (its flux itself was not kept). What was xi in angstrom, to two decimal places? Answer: 5010.20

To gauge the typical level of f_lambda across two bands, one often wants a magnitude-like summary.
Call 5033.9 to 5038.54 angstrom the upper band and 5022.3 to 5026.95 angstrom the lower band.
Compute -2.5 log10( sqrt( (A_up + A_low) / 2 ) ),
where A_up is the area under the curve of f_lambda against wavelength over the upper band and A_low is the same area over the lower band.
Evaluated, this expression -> -2.28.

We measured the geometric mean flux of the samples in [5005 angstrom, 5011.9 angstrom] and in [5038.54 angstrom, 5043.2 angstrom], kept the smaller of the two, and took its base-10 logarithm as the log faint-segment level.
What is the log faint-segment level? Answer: 1.121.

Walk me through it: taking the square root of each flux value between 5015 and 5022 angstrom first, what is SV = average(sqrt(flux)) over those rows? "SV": 3.72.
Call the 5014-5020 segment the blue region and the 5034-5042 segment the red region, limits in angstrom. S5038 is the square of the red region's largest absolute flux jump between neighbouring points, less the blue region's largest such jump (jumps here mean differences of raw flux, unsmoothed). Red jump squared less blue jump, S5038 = 6.0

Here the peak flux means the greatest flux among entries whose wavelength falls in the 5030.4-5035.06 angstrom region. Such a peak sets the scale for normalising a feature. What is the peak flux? 16.52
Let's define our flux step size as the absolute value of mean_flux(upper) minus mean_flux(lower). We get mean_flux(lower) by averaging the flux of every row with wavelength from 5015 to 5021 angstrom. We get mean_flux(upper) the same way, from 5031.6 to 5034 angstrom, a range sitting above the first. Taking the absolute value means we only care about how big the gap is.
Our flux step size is 1.7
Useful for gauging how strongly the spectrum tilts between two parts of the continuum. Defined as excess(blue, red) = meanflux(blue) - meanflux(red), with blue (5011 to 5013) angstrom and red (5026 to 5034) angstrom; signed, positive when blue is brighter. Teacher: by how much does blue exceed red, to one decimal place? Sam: -1.6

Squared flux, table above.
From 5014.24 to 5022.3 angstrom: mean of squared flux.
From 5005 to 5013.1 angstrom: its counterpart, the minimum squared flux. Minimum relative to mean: 0.92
